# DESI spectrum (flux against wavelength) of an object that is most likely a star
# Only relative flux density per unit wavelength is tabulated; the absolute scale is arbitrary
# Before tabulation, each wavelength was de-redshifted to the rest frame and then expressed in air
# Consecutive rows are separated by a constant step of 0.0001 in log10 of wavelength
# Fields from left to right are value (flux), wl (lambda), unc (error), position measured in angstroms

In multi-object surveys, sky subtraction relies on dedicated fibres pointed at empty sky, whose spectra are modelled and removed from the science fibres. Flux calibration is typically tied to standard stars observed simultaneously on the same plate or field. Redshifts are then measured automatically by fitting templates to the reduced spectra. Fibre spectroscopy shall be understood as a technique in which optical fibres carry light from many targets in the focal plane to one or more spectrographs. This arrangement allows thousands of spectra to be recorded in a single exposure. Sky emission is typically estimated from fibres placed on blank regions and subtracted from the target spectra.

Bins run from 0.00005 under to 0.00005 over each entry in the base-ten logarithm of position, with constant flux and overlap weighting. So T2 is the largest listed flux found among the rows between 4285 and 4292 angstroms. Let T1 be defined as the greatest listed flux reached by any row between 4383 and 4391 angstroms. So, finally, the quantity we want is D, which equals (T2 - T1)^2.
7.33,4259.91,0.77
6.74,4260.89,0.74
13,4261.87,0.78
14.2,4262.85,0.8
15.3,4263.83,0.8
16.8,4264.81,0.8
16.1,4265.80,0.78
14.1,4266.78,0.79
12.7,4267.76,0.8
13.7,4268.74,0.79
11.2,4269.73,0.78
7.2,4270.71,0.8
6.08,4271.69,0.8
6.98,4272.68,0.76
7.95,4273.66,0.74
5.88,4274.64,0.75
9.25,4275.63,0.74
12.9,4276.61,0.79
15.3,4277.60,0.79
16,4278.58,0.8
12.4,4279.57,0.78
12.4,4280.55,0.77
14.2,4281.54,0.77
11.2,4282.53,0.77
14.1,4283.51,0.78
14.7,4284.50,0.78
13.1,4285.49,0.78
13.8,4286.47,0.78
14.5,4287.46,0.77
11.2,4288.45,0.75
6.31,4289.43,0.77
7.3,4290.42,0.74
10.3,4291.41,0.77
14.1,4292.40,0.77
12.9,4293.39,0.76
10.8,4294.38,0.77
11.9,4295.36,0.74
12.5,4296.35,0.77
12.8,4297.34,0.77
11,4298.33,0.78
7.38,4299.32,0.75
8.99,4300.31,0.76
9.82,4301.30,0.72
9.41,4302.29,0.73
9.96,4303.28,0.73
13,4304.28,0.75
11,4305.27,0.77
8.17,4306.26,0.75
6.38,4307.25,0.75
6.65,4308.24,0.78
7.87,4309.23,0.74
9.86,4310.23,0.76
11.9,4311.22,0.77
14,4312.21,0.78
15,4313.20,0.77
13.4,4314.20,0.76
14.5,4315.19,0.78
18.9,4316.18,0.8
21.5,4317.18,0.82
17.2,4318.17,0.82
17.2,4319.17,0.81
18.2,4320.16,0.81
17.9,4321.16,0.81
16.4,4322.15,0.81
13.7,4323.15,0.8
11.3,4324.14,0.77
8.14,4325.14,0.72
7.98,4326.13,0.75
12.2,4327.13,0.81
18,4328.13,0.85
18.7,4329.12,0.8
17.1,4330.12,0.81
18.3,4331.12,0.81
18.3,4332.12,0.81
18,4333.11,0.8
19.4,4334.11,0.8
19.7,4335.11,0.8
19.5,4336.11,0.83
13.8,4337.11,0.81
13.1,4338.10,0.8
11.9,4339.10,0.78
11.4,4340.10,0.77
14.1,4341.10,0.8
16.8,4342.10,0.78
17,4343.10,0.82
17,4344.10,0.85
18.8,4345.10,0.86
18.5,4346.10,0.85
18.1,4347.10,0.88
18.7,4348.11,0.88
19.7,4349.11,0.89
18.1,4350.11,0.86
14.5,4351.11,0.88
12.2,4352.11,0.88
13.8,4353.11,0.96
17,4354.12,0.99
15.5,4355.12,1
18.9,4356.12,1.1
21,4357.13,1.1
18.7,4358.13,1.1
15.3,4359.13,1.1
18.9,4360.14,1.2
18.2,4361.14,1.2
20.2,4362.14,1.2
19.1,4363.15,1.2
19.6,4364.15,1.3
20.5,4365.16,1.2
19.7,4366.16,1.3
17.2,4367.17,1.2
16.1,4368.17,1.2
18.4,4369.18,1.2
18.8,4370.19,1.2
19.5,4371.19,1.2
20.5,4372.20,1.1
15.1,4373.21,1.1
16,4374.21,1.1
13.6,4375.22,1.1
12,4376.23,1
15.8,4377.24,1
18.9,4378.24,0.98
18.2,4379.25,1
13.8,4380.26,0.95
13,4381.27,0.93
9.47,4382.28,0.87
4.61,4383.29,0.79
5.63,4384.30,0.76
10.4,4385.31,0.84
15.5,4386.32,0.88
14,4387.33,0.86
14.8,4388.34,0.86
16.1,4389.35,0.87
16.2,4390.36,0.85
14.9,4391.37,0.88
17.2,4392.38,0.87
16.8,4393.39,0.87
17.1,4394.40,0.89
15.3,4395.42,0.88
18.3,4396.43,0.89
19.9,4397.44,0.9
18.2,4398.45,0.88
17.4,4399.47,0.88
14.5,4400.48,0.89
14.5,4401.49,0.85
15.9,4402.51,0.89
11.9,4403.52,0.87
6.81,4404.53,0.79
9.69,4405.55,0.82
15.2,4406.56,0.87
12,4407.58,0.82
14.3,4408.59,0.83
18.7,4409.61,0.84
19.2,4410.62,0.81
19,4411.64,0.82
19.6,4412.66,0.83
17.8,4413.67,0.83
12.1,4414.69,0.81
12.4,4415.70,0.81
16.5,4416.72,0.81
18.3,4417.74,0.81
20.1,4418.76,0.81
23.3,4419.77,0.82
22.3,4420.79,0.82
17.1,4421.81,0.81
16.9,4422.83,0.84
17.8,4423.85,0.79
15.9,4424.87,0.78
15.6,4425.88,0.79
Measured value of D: 2.9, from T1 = 16.2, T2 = 14.5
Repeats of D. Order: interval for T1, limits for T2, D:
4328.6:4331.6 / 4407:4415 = 0.8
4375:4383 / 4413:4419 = 1.4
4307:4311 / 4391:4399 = 100.8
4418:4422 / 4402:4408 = 54.8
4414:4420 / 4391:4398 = 11.6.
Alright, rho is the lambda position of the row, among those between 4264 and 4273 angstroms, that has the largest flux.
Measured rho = 4264.81 angstroms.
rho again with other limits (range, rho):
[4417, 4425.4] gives 4419.77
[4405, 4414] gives 4412.66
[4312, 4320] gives 4317.18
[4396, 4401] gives 4397.44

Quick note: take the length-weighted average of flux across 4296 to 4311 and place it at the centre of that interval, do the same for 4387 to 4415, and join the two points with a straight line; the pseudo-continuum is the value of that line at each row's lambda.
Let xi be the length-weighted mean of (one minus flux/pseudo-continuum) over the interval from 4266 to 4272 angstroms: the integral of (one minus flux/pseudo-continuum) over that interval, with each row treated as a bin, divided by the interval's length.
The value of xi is -0.50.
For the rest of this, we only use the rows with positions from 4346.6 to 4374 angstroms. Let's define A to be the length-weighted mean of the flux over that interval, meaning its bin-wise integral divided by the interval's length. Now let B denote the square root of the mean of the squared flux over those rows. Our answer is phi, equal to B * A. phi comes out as 323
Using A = 17.9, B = 18.0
